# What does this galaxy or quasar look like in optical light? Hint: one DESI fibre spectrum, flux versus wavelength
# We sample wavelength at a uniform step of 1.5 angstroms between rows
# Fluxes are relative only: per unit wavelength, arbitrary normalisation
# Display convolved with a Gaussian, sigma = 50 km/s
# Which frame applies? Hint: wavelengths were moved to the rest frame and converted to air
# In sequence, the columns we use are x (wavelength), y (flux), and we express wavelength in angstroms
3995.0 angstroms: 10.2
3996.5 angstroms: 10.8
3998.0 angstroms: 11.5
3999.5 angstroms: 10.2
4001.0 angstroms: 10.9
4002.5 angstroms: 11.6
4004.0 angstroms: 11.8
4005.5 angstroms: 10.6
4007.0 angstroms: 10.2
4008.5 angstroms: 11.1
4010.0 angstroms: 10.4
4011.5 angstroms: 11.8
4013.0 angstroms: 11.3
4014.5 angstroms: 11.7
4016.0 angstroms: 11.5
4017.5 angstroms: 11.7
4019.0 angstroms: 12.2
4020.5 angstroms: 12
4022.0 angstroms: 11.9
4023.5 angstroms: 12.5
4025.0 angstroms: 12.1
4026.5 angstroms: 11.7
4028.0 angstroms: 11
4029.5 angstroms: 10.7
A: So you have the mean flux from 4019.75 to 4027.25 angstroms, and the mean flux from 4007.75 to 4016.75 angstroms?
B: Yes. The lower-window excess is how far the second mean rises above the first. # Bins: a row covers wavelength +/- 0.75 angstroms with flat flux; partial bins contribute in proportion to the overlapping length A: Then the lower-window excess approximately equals -0.74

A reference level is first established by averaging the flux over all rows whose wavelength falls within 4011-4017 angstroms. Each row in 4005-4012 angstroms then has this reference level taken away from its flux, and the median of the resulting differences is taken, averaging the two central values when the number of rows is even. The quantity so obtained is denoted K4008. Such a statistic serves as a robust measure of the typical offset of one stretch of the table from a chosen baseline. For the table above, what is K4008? -1.0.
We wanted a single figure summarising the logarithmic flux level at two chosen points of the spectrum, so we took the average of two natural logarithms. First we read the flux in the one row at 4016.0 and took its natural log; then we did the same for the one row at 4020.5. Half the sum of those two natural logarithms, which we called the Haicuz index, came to 2.46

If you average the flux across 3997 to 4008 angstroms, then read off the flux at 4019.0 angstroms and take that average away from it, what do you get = 1.2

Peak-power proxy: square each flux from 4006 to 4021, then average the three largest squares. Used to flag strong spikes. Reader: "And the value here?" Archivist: 144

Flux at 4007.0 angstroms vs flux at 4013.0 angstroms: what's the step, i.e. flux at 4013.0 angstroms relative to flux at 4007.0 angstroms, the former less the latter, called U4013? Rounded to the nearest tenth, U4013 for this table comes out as 1.1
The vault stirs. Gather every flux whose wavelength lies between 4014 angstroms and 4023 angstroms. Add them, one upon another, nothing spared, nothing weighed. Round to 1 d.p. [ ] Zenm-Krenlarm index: 71.0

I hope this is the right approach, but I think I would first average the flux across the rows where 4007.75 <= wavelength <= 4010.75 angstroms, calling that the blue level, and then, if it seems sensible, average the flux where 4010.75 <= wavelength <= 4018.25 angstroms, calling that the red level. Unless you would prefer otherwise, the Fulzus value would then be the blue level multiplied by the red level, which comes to 125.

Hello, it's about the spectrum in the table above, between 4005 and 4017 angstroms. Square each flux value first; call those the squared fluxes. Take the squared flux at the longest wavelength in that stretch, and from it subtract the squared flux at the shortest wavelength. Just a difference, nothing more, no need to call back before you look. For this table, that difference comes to 19.9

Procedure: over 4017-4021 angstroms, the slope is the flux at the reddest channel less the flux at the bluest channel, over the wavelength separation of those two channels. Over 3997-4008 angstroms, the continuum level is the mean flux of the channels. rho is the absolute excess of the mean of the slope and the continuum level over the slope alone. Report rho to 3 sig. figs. 5.44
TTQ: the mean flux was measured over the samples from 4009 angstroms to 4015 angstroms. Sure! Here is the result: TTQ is 11.3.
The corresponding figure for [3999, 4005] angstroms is 11.1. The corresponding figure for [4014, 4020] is 11.8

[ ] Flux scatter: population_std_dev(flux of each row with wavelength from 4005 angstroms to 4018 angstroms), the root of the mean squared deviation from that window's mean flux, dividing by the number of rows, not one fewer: 0.57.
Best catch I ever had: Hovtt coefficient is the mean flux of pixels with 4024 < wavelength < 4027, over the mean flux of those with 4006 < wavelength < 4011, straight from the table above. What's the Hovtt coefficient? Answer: 1.13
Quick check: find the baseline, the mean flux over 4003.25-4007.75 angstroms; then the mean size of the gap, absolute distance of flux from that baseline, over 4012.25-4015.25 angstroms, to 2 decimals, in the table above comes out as 0.63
